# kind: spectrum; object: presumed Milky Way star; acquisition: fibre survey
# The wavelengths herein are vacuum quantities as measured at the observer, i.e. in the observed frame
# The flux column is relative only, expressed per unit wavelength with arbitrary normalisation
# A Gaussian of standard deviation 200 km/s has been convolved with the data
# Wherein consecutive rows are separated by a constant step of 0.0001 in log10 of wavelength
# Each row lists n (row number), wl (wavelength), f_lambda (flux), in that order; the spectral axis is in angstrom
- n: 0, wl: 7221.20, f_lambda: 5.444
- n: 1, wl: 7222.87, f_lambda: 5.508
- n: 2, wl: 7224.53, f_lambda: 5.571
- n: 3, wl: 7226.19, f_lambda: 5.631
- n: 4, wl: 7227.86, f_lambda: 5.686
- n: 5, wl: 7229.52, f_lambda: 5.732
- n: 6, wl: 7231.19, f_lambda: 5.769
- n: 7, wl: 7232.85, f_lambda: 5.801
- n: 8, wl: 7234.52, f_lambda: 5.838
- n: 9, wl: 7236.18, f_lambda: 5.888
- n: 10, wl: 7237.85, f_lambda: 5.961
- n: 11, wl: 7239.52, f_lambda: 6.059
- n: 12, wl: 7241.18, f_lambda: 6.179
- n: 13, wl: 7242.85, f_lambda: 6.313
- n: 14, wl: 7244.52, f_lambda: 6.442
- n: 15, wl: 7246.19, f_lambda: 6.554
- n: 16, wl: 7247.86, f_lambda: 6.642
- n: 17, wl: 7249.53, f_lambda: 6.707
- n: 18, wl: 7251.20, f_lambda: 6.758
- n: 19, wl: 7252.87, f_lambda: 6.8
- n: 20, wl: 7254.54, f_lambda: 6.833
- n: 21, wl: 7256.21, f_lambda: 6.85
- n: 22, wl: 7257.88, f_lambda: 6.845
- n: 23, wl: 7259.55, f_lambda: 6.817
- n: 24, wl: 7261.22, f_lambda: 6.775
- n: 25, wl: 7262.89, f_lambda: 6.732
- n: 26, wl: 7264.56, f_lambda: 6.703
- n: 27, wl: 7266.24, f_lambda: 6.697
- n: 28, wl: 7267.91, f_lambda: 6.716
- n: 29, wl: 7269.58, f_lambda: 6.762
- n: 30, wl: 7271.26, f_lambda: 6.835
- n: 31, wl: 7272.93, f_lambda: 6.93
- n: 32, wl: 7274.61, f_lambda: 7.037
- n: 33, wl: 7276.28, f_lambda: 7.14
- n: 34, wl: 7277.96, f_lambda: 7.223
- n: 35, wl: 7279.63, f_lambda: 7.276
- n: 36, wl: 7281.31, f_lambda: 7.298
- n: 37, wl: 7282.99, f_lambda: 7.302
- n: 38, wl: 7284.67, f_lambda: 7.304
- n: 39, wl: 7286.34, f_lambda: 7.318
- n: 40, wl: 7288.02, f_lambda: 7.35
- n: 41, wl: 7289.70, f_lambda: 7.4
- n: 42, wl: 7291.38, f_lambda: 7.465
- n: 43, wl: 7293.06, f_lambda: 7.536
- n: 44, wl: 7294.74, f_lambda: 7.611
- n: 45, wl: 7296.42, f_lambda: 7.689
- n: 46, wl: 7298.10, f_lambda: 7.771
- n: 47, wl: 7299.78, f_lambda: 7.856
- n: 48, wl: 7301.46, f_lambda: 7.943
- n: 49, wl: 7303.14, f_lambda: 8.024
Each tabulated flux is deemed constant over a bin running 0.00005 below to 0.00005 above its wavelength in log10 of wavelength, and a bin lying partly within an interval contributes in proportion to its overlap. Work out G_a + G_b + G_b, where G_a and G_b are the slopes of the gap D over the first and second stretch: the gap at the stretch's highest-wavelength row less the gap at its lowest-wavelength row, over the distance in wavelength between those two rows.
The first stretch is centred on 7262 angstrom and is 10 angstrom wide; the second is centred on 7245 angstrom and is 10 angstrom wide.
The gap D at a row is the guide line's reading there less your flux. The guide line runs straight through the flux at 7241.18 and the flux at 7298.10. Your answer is -0.025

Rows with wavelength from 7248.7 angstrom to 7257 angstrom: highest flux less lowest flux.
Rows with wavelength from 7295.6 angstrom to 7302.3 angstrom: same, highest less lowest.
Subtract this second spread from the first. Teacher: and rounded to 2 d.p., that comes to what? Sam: -0.11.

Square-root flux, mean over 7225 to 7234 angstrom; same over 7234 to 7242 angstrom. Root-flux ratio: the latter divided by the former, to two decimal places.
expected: 1.02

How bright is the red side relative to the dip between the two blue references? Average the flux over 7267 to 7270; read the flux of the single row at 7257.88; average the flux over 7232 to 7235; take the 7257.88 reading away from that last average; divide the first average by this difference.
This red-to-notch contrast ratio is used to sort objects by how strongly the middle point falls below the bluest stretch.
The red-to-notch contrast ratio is -7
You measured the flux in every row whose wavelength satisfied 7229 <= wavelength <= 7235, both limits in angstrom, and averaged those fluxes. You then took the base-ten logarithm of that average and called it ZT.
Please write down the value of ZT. 0.76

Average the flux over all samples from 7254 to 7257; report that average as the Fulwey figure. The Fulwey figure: 6.84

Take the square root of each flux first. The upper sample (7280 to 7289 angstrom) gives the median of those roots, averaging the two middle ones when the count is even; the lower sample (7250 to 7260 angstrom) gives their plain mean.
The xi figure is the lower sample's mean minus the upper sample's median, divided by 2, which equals -0.046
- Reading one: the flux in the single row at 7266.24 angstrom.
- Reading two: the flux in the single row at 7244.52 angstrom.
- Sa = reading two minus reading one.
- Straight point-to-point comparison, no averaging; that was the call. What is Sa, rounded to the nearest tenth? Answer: -0.3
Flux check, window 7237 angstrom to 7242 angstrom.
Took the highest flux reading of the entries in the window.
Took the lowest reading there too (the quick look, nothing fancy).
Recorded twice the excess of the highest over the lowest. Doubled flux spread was 0.44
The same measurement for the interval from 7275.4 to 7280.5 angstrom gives 0.27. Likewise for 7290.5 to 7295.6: 0.29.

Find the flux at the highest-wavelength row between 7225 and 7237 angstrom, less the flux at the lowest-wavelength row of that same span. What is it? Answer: 0.26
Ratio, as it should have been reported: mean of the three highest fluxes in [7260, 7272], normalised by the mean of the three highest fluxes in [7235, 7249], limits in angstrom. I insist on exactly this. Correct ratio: 1.04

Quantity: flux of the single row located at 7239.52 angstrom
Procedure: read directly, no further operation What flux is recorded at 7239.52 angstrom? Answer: 6.059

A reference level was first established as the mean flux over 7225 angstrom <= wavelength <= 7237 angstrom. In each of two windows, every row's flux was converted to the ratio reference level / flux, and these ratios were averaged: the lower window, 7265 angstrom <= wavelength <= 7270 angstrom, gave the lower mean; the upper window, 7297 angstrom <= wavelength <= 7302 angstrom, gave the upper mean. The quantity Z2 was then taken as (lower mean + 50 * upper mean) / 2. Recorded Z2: 18.8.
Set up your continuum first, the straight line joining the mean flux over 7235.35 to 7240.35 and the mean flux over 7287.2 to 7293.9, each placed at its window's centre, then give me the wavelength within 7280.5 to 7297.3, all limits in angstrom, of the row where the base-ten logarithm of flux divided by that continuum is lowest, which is 7288.02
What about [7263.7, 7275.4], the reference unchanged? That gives 7267.91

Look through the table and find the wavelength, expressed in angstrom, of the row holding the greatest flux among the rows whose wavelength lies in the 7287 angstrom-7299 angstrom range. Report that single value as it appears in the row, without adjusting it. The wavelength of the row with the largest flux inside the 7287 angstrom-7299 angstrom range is 7298.10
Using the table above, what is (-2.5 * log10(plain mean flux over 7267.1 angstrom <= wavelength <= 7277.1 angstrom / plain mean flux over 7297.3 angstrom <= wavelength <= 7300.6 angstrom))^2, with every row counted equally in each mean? 0.018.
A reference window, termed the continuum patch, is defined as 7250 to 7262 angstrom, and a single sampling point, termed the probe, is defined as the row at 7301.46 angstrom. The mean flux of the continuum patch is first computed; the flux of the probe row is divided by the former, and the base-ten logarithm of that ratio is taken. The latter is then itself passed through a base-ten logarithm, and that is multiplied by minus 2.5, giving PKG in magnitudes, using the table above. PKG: 2.9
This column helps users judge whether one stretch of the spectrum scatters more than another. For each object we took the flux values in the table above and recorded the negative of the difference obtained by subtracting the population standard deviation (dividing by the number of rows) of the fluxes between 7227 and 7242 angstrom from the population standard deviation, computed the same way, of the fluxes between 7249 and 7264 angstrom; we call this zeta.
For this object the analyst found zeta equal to 0.10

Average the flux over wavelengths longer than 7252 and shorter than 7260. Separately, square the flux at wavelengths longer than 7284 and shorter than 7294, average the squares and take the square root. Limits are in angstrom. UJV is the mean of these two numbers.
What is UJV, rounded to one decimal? 7.1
